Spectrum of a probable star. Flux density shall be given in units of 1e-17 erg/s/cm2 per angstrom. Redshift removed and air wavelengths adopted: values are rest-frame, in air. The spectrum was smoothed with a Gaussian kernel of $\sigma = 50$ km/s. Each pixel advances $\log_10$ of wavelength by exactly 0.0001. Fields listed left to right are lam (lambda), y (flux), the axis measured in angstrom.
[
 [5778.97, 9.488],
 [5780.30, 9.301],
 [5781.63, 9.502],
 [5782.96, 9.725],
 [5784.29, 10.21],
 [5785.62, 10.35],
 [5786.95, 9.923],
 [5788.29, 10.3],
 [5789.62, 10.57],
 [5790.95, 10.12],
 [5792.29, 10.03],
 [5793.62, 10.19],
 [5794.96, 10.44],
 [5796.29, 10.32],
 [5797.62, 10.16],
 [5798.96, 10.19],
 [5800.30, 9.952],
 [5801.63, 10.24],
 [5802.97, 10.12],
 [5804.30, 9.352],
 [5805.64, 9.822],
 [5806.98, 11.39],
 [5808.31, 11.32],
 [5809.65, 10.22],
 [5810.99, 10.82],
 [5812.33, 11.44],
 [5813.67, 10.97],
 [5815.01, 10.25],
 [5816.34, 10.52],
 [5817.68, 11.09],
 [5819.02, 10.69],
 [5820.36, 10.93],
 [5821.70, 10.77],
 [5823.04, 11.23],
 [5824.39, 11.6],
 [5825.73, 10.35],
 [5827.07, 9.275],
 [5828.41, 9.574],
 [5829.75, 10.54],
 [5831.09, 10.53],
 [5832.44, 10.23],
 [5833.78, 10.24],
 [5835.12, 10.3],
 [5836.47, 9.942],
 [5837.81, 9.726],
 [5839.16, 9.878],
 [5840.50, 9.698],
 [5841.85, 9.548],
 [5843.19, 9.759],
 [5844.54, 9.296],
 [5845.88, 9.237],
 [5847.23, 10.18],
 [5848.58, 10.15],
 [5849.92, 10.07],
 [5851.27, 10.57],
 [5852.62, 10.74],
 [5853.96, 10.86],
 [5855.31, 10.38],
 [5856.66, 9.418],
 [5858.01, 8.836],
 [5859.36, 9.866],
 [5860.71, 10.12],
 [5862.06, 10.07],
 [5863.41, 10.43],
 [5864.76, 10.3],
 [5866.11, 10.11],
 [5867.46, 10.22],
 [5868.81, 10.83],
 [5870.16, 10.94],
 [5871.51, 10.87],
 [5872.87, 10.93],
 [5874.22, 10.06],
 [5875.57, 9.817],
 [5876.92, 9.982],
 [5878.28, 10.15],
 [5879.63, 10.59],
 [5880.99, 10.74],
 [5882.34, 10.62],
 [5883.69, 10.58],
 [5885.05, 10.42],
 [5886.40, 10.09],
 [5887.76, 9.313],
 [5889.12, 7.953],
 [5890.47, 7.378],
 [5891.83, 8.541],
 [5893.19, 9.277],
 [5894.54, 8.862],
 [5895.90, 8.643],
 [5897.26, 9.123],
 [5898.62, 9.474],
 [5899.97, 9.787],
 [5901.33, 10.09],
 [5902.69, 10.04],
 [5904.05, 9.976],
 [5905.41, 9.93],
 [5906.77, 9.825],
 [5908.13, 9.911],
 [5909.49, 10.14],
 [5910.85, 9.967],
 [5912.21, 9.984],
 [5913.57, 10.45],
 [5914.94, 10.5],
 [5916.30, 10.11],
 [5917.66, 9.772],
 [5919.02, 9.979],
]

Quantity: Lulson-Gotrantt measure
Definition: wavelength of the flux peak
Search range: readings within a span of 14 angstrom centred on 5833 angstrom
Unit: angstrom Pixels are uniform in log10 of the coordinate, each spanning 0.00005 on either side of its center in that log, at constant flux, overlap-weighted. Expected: 5829.75 angstrom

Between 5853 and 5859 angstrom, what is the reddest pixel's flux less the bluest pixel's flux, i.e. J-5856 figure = -2.0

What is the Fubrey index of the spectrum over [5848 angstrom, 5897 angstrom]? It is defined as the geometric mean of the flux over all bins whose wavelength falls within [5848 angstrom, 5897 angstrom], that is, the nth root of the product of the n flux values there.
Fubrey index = 9.9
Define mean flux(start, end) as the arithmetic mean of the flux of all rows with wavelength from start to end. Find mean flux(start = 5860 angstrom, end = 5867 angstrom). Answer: 10.2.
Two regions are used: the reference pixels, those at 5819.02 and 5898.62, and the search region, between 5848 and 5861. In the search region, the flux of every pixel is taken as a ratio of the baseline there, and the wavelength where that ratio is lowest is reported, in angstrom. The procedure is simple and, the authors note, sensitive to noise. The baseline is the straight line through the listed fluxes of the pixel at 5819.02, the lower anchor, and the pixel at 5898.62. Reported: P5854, 5858.01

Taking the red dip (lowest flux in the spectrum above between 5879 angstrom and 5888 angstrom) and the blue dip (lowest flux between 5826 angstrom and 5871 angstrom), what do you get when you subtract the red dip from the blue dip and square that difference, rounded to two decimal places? 0.23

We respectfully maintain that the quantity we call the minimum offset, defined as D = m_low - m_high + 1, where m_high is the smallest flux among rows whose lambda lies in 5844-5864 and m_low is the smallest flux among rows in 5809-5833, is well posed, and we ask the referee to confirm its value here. 1.4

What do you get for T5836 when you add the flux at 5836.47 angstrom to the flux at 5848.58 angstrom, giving 20.1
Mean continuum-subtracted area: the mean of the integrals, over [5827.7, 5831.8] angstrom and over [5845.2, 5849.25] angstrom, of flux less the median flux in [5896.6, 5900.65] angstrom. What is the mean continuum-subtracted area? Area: 2.3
